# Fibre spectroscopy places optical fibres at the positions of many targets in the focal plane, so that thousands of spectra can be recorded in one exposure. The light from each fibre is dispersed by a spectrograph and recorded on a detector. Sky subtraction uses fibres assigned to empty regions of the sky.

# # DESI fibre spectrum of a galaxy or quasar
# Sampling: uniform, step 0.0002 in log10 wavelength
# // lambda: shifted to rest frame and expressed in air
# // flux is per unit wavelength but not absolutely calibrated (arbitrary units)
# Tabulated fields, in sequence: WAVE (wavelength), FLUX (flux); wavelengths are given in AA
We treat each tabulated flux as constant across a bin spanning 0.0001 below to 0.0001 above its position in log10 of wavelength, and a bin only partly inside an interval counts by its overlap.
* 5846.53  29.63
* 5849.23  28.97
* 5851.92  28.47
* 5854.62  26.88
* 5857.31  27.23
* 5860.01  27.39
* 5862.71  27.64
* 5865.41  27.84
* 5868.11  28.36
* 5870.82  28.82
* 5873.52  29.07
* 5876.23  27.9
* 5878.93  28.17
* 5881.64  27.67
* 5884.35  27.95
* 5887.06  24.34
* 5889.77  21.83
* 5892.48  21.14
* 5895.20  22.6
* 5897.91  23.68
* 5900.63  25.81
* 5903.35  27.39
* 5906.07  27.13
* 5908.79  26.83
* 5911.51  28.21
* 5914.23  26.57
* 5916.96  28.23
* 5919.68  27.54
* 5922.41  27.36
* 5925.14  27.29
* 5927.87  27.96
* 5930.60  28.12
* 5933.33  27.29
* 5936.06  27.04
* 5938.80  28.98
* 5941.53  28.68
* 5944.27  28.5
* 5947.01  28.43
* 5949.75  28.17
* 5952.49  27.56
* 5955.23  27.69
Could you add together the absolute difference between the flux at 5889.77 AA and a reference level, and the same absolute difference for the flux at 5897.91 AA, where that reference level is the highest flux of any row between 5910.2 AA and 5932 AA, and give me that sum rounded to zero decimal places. 11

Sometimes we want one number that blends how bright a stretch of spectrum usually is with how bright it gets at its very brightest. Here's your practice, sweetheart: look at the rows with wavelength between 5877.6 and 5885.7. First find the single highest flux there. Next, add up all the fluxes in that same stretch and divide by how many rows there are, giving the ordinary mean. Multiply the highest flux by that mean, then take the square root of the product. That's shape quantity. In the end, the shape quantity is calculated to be 28.0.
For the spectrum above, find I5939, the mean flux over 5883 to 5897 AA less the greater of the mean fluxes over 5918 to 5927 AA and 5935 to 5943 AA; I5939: -4.7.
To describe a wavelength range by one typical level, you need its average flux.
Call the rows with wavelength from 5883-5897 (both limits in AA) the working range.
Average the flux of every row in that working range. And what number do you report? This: 23.6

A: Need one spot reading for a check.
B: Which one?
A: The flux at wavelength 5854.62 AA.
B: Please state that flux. 26.88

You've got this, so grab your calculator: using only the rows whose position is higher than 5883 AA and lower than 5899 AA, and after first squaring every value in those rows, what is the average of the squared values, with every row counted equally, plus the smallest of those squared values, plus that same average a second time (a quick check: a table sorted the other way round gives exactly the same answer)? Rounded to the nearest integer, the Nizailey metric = 1570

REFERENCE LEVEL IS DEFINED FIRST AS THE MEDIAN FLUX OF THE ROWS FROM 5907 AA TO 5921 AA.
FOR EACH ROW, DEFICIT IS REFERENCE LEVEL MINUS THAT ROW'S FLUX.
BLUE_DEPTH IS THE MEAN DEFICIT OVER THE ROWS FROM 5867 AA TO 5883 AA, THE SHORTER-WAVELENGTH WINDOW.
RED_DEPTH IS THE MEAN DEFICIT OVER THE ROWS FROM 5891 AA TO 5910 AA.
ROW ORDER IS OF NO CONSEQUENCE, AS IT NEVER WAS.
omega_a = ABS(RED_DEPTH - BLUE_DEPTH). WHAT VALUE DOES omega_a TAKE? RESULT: 3.4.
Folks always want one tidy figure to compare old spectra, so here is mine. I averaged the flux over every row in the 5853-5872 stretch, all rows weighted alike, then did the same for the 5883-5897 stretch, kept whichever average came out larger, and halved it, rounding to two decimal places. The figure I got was 13.87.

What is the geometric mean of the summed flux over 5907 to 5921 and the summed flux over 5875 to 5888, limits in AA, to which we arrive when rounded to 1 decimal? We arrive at 136.7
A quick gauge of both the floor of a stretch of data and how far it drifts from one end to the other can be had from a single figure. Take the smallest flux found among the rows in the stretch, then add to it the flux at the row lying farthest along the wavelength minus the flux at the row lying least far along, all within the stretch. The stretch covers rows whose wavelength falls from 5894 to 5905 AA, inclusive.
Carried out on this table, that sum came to 27.4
